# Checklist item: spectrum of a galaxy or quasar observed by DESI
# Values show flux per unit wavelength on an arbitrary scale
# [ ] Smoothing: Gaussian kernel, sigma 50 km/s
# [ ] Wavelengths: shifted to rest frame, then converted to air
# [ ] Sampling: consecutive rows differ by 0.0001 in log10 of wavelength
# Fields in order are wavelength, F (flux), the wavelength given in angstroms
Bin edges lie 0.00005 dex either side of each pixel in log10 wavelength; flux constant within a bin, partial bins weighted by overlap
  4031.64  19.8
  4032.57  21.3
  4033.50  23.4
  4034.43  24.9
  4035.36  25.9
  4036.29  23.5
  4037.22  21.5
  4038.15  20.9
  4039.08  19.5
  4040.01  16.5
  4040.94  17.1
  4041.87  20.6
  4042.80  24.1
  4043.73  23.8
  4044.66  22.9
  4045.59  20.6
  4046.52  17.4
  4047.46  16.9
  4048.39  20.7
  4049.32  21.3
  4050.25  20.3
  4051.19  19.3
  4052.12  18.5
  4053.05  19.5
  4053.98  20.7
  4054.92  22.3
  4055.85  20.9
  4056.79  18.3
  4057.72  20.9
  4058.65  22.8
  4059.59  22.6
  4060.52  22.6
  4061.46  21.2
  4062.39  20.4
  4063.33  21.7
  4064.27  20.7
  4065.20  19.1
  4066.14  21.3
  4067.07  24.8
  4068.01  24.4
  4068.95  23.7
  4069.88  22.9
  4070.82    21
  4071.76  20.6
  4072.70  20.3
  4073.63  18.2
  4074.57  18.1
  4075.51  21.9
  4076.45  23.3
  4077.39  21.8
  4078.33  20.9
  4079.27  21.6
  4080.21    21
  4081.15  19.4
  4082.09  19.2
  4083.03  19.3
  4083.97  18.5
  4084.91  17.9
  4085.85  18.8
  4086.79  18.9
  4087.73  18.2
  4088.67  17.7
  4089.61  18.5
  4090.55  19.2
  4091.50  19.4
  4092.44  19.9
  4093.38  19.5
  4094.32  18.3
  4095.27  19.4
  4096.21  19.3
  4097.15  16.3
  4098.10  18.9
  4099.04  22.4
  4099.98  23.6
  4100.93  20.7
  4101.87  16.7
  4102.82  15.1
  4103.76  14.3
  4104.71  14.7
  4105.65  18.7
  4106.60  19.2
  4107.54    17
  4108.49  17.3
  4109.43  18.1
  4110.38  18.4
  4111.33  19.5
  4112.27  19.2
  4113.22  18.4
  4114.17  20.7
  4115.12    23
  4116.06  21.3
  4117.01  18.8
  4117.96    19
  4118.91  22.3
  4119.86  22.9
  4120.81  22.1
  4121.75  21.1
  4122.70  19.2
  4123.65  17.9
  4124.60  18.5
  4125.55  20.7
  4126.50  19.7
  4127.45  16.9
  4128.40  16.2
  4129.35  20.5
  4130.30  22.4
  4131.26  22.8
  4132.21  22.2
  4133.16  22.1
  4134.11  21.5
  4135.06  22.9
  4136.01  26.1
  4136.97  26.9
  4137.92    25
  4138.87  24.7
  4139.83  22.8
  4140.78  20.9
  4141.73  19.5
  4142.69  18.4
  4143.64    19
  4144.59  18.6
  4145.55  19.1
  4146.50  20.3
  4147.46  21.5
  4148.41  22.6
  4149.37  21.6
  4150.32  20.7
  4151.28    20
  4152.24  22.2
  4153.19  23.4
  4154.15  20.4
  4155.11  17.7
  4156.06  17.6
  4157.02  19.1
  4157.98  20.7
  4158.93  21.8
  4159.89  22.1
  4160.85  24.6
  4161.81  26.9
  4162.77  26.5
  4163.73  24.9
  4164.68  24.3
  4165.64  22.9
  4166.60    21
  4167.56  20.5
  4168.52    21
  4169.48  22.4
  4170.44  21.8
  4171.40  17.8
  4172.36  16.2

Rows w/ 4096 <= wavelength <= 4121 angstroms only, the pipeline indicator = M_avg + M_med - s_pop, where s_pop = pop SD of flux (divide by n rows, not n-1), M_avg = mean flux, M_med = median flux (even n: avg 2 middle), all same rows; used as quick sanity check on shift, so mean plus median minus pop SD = 36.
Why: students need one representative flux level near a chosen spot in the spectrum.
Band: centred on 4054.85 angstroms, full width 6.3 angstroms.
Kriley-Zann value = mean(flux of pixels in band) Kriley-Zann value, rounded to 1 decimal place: 20.2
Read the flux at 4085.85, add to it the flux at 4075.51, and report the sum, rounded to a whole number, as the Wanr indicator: 41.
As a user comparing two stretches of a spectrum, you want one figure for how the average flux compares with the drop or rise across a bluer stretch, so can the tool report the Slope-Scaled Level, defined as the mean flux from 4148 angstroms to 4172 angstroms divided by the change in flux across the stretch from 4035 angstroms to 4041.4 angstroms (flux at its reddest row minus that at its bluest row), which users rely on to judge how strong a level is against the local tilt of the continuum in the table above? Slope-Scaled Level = -2.5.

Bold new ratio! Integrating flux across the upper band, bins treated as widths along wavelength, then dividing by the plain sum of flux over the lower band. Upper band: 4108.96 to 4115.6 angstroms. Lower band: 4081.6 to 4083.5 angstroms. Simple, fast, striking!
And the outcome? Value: 3.4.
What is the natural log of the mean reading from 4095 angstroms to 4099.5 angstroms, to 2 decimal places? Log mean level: 2.96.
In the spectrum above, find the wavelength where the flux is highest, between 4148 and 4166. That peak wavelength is 4161.81 angstroms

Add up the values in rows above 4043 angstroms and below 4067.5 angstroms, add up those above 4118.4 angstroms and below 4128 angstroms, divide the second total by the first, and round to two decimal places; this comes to 0.37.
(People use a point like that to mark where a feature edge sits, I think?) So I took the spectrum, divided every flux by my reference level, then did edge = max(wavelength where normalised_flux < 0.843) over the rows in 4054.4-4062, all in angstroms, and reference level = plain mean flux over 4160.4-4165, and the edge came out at 4061.46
